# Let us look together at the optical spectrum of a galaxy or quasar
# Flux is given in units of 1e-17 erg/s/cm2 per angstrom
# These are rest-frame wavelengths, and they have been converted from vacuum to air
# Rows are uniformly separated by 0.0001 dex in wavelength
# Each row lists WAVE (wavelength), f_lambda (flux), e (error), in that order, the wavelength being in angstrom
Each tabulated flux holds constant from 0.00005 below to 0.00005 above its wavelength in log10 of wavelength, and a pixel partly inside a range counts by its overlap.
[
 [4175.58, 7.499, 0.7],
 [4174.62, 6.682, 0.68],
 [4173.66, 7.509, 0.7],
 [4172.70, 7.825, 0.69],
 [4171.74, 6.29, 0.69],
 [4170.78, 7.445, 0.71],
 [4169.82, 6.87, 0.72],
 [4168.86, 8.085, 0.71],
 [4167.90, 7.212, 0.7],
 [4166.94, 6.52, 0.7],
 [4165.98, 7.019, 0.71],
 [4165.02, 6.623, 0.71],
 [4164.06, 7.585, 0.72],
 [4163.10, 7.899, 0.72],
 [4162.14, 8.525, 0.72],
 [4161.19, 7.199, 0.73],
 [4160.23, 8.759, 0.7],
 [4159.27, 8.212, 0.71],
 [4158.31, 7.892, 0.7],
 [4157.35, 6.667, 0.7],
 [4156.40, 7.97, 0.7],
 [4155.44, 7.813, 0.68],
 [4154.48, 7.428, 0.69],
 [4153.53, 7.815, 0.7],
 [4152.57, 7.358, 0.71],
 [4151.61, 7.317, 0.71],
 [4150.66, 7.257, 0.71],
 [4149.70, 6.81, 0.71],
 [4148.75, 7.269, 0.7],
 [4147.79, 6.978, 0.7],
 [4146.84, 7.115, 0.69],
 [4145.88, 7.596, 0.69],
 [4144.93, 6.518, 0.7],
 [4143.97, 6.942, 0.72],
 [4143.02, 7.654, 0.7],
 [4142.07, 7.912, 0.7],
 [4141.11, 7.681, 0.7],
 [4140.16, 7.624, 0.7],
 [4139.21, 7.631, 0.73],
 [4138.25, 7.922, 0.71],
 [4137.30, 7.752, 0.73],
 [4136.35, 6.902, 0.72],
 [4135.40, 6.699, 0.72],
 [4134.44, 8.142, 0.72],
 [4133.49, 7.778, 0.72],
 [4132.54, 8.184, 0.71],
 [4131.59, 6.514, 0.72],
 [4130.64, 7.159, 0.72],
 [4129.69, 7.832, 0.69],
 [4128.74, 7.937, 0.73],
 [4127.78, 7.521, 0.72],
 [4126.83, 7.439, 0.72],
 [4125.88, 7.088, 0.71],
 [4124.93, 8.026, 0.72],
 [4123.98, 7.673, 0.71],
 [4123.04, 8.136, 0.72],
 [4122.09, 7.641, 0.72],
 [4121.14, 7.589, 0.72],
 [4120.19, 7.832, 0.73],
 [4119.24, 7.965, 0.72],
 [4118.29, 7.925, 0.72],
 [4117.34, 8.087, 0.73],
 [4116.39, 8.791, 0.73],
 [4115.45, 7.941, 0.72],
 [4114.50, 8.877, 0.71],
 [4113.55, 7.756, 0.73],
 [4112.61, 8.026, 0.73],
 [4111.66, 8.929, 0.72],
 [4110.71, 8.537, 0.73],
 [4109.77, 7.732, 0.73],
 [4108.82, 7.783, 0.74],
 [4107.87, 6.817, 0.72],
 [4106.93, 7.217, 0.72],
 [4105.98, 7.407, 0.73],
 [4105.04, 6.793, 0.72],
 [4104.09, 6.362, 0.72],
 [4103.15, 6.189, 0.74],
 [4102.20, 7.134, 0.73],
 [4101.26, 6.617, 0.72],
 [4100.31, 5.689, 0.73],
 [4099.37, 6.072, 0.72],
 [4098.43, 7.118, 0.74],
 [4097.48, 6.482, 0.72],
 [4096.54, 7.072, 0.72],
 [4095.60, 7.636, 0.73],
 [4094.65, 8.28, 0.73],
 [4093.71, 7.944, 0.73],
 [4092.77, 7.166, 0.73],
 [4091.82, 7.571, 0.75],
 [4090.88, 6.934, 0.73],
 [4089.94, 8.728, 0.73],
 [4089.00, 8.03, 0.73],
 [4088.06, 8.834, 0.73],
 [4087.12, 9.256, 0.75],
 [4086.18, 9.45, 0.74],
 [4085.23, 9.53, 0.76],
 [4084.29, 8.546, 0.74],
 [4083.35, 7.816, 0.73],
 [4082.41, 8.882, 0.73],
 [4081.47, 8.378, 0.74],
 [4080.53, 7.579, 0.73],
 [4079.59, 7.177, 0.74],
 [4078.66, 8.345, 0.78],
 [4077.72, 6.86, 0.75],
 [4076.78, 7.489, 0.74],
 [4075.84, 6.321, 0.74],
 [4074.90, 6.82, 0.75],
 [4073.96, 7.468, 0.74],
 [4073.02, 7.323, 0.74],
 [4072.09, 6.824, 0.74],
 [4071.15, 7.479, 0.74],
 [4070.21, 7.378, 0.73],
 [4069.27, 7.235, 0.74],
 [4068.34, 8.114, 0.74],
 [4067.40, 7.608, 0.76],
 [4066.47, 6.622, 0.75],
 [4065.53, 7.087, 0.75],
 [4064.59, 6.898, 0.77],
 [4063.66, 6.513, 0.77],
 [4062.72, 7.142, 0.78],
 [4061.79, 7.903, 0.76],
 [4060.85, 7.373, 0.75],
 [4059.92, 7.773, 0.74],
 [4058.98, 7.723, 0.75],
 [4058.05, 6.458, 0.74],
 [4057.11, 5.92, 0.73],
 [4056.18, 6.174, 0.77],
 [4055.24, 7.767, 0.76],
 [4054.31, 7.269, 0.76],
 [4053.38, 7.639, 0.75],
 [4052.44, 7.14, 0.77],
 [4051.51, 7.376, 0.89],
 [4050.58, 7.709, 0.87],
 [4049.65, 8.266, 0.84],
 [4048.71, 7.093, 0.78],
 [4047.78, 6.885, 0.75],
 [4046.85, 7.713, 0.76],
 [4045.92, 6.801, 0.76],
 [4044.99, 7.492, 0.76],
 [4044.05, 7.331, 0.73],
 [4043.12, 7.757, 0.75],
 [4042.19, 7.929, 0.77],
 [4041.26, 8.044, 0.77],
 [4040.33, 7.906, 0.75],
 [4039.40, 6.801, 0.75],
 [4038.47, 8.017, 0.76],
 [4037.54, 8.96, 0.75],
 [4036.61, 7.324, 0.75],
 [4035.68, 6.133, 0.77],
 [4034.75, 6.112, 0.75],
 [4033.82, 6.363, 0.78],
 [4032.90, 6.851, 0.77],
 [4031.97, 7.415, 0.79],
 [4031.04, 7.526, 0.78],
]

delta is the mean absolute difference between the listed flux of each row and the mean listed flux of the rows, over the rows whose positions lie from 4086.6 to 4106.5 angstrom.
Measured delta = 0.76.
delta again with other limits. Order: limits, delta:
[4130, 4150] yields 0.46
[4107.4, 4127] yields 0.38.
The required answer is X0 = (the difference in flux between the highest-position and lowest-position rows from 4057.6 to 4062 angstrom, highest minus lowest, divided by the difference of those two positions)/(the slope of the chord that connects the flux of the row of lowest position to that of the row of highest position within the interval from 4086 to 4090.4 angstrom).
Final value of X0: -2.0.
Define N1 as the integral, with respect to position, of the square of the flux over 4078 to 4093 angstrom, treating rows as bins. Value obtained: 1034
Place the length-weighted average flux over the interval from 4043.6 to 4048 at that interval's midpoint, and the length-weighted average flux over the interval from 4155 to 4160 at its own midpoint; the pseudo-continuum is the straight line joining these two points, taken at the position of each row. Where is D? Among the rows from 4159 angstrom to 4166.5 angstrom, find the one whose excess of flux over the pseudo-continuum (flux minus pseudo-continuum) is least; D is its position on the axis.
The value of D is 4165.02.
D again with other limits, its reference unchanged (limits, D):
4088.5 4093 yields 4090.88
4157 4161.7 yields 4157.35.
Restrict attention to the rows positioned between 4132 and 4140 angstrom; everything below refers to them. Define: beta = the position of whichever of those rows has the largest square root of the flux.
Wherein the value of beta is 4132.54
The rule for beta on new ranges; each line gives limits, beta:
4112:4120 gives 4114.50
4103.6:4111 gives 4110.71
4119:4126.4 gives 4123.04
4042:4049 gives 4042.19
